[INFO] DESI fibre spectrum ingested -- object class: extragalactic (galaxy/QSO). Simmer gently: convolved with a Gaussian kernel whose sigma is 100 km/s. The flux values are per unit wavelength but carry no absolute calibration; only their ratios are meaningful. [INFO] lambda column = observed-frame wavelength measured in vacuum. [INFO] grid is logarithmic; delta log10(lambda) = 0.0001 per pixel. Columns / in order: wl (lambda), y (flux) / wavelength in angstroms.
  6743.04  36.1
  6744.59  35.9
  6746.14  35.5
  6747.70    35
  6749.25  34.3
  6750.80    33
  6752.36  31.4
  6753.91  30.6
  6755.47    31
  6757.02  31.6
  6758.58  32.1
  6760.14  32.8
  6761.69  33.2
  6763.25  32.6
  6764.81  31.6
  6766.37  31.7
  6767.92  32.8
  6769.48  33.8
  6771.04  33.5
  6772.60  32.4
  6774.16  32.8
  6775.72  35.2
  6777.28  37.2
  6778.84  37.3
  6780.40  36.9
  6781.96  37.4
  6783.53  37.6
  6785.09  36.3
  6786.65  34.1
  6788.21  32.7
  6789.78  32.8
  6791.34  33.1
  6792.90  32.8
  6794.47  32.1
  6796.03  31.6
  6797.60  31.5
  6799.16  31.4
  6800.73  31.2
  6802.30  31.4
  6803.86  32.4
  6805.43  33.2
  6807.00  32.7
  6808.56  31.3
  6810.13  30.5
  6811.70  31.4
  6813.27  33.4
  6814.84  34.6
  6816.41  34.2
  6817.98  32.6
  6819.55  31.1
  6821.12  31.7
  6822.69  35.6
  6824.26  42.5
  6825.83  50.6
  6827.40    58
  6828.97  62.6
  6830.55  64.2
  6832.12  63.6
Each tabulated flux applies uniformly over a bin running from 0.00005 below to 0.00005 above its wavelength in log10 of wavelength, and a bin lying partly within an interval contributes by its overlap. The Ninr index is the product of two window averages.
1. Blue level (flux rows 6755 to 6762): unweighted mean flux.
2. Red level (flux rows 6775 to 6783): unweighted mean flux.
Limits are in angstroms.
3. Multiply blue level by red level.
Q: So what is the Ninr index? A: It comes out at 1183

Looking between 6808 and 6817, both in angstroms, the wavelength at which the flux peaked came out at 6814.84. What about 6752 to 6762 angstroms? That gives 6761.69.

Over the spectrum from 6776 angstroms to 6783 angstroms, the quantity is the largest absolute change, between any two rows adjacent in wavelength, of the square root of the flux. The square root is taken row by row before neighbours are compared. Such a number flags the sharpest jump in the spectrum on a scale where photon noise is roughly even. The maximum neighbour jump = 0.041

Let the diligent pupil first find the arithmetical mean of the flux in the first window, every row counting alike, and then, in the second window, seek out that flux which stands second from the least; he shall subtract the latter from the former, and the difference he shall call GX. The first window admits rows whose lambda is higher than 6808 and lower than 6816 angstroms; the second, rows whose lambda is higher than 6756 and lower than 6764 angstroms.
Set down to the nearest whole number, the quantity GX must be 0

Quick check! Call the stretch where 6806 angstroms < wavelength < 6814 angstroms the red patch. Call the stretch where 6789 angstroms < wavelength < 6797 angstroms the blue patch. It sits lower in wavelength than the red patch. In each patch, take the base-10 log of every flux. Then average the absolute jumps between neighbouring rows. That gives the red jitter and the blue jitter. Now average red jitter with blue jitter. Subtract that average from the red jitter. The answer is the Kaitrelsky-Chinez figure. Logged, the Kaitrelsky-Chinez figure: 0.006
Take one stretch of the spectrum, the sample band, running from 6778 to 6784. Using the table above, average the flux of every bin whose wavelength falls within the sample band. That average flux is 37.3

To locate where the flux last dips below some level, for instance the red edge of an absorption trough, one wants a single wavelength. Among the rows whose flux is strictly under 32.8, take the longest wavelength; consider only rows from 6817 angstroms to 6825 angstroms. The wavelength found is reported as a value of 6821.12 angstroms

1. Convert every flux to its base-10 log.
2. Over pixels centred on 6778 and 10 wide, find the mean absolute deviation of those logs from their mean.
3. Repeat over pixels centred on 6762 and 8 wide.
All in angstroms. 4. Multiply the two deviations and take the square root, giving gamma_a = 0.011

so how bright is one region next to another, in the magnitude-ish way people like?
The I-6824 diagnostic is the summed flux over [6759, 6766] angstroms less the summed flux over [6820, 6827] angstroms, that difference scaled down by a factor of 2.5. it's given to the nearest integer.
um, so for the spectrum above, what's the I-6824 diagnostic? -12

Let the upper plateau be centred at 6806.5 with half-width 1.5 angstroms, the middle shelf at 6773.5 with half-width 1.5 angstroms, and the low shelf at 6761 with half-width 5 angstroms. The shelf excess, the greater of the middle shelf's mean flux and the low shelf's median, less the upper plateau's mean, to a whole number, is 0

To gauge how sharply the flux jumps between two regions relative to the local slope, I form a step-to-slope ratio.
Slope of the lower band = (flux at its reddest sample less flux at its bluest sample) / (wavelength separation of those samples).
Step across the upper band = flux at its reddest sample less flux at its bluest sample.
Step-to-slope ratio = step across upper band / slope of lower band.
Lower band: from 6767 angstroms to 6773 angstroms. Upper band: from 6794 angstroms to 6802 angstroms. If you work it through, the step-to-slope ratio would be 11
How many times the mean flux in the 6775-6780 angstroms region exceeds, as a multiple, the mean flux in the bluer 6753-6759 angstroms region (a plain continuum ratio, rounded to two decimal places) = 1.17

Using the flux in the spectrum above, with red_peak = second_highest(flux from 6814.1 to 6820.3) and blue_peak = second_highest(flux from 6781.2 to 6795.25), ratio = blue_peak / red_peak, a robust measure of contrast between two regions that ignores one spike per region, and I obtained 1.09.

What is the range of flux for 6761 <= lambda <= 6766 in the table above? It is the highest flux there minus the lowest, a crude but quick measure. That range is 1.6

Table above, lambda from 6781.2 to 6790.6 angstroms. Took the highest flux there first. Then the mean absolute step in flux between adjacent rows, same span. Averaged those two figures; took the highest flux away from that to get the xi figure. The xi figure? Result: -18.3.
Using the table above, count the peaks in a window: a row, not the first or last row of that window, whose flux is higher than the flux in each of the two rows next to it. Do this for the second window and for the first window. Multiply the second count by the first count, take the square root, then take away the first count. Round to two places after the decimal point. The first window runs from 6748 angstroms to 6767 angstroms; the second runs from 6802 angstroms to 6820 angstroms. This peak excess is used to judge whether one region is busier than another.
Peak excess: 0.41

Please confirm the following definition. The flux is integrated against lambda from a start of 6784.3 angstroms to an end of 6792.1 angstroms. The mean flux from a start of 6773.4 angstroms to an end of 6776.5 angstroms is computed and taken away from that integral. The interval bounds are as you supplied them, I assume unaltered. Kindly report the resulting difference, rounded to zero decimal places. 230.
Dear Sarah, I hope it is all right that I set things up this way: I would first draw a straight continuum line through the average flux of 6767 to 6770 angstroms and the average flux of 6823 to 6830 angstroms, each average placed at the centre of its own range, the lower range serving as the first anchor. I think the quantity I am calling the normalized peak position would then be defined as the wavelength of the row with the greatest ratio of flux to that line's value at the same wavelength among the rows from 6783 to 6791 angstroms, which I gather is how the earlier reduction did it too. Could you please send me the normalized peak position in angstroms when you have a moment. 6783.53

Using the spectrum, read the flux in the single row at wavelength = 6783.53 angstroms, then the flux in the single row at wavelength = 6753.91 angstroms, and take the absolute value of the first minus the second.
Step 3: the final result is 7.0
